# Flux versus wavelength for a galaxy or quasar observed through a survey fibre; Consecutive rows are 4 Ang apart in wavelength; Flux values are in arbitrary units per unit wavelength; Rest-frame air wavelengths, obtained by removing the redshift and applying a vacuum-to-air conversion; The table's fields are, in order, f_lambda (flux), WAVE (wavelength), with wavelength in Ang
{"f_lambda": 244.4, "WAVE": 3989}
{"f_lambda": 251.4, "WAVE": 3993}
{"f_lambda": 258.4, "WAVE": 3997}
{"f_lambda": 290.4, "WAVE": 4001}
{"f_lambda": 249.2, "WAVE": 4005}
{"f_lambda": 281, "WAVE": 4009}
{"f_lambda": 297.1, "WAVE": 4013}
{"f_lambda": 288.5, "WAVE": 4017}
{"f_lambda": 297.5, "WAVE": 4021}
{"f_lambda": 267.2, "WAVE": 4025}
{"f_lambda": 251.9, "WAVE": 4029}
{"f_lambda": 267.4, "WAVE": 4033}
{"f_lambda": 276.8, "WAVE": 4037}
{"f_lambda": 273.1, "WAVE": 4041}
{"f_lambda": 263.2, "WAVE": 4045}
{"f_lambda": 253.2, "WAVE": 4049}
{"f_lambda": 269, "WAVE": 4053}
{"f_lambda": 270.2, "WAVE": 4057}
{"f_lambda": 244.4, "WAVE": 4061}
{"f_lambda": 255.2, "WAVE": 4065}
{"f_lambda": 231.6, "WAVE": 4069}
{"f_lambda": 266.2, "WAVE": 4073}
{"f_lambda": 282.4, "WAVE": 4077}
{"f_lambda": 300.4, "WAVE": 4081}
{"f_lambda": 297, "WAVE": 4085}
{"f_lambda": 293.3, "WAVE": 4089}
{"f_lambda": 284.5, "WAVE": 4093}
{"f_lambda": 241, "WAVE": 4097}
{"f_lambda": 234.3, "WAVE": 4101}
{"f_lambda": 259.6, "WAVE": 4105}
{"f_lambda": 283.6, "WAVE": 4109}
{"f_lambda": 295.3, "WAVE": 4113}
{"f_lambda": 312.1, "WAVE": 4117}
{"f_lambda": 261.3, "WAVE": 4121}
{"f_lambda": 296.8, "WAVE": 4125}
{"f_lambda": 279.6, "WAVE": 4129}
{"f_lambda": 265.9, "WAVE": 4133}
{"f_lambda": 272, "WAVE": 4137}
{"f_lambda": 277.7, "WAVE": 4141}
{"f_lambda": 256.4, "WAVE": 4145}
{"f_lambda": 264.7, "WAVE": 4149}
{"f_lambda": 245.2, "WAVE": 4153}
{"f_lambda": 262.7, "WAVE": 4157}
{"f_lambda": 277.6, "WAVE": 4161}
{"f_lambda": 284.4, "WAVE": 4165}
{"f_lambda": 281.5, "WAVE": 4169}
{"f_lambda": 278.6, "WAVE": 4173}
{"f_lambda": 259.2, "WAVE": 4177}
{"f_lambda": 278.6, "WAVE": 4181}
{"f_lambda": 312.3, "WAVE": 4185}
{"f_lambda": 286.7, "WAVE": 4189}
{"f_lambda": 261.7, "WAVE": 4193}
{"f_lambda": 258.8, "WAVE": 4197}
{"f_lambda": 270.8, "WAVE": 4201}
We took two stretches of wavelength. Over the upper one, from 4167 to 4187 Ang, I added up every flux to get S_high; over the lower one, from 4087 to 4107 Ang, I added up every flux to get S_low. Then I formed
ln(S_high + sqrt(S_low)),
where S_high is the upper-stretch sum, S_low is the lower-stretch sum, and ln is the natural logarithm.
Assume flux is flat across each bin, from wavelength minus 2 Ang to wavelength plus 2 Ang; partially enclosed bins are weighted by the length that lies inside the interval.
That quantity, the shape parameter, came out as 7.28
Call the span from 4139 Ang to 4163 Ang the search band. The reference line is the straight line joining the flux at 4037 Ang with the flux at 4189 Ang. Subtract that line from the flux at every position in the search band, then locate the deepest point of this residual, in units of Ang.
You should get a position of 4153 Ang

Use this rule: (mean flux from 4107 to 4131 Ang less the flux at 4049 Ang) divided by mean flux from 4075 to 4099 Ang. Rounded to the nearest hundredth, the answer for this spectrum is 0.12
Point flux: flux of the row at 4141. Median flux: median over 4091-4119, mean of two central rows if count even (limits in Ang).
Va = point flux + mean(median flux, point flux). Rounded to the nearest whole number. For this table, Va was 558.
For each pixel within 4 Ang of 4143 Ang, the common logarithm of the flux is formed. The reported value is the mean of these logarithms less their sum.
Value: -2.43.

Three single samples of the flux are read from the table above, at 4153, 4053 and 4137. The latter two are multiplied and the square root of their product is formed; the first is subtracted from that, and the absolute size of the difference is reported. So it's 25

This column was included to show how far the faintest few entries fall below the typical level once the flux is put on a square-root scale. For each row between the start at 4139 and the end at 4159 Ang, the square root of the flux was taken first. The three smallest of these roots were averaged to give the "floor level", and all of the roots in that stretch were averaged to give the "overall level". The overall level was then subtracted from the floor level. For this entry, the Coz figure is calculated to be -0.2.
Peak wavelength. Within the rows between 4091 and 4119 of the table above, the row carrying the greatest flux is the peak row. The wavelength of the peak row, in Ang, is 4117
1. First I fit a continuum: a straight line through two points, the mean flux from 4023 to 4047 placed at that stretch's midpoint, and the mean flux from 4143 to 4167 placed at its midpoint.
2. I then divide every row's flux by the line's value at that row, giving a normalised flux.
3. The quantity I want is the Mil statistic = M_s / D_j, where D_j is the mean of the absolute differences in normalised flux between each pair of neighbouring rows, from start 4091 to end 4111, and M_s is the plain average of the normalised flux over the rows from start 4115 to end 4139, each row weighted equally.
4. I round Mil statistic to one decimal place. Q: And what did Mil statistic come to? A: 11.3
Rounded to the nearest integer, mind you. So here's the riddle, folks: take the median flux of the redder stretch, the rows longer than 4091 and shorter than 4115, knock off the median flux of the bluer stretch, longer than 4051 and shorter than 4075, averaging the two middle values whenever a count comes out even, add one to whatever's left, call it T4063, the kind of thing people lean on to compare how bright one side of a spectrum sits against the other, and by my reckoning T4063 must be 12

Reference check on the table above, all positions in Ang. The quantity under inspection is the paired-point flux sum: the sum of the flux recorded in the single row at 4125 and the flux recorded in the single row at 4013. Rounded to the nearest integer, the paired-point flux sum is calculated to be 594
